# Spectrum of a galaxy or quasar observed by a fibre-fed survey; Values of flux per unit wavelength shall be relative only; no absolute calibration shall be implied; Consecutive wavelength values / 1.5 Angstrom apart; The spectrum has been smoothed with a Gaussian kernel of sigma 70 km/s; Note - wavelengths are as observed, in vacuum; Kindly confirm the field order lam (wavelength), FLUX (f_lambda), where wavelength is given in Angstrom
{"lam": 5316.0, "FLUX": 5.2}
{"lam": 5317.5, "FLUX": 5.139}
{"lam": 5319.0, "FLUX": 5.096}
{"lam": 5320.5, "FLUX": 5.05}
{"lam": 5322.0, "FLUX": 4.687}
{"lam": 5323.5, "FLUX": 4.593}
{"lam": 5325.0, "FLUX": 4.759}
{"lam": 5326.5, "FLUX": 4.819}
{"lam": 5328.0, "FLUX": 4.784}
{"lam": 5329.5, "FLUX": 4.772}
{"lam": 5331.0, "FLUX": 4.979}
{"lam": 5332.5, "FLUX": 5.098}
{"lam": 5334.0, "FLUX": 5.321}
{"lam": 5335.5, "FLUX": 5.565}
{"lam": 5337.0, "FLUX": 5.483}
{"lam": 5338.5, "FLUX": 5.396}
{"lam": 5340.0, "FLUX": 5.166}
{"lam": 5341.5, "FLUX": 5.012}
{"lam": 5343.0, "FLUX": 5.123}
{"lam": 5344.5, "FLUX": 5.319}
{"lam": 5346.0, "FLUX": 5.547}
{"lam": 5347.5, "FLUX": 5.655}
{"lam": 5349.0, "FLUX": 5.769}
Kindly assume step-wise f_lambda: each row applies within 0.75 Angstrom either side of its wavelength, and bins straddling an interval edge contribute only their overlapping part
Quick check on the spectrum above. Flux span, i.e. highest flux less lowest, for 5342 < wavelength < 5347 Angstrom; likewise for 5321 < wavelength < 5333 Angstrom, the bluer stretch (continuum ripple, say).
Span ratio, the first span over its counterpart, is 0.8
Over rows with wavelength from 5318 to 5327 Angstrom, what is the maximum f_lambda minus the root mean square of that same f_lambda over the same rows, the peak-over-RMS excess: 0.26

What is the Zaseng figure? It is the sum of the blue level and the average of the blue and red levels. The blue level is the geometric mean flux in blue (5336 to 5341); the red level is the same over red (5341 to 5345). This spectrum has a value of 10.6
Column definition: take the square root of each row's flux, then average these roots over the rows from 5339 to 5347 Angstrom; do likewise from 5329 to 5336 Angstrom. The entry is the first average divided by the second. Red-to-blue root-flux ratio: 1.01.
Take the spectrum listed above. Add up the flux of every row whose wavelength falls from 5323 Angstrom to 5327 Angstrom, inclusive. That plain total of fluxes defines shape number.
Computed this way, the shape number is 14.2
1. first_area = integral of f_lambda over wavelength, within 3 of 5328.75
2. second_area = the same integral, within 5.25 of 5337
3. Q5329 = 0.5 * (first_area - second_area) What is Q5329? -13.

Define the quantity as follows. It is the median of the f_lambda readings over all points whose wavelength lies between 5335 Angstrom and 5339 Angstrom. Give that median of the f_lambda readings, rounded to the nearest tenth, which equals 5.5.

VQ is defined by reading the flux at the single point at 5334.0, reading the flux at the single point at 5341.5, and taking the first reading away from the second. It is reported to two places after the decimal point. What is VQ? -0.31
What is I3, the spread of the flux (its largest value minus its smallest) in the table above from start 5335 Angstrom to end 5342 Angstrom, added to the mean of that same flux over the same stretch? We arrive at 5.88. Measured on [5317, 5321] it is 5.18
